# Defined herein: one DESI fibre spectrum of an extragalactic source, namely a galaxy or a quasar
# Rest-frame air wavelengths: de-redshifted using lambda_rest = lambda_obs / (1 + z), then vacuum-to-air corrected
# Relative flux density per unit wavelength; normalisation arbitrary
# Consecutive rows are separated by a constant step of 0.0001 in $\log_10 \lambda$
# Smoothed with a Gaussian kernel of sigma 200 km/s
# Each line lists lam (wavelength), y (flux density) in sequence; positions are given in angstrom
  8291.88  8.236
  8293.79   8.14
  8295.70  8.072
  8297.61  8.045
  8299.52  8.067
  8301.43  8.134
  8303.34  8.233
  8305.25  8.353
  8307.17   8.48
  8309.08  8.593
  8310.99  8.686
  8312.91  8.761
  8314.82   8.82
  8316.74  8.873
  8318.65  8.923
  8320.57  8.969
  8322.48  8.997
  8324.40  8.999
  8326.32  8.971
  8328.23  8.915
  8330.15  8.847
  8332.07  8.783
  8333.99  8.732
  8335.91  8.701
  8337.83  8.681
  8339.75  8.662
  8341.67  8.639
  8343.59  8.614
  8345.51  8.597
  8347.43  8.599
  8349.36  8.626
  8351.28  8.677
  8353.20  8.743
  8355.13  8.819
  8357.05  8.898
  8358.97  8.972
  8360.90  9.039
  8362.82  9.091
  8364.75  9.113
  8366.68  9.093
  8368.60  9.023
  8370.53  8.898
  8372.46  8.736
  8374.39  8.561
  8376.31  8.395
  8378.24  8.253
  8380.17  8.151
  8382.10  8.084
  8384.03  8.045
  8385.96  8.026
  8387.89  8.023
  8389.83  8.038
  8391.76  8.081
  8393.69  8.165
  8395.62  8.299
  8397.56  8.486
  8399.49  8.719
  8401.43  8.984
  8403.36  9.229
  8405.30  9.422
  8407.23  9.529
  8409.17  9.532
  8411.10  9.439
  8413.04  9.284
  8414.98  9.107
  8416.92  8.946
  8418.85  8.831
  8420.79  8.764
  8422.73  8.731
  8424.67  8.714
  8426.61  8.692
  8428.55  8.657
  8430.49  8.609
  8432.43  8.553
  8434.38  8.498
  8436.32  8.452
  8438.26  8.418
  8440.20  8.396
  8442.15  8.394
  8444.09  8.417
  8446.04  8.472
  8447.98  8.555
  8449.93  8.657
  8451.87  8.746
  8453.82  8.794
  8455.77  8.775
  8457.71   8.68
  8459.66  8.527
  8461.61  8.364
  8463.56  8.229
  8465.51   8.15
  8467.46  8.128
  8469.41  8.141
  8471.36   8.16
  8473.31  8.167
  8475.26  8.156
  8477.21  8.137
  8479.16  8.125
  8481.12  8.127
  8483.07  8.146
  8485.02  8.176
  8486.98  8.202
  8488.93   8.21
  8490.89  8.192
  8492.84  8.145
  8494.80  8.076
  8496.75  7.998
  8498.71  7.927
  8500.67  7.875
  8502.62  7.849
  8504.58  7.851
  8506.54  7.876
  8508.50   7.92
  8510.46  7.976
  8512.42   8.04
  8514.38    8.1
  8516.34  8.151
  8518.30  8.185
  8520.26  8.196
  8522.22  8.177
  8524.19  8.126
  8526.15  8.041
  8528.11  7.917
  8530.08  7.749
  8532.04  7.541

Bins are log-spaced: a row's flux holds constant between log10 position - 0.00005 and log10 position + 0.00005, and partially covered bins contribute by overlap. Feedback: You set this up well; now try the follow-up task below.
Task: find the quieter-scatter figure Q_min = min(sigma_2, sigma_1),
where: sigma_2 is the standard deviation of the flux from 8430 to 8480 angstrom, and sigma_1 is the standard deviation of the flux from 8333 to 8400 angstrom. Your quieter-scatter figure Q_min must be 0.22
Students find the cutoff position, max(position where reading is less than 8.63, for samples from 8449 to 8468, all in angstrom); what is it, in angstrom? 8467.46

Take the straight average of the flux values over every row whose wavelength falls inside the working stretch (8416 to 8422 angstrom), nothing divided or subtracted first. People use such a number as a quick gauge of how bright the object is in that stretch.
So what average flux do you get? 8.85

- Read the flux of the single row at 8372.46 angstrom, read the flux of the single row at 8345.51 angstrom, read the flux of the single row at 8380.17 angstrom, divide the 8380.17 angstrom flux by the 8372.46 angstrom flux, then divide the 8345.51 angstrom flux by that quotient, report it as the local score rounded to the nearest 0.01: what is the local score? 9.21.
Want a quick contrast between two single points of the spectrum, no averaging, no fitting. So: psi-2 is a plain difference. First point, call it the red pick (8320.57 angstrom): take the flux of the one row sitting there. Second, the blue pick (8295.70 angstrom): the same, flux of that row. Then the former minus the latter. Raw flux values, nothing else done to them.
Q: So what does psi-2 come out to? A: 0.9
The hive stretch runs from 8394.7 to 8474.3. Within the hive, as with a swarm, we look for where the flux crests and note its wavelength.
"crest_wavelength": 8409.17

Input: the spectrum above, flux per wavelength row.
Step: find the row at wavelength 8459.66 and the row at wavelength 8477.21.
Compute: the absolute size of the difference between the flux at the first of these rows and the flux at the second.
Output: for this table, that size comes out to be 0.39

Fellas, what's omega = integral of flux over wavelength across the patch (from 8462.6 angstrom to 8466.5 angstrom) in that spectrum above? 31.9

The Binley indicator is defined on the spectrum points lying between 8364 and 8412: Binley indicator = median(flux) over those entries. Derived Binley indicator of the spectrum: 8.6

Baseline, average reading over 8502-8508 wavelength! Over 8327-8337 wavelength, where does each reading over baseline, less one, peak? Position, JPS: 8328.23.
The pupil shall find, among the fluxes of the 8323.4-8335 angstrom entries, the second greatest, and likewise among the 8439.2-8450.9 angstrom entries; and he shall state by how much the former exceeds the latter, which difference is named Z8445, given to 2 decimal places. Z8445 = 0.42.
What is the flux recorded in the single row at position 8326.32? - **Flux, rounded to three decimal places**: 8.971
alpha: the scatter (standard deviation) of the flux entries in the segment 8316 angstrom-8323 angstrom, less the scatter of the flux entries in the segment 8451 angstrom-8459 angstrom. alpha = 0.00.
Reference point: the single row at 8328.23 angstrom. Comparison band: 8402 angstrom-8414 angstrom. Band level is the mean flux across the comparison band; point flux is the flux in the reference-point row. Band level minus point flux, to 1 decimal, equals 0.5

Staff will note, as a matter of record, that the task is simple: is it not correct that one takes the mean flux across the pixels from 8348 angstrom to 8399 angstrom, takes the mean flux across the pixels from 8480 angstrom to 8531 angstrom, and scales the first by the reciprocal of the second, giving 1.06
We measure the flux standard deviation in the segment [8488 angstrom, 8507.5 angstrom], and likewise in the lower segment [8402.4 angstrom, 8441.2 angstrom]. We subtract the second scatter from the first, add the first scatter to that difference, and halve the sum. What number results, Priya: -0.05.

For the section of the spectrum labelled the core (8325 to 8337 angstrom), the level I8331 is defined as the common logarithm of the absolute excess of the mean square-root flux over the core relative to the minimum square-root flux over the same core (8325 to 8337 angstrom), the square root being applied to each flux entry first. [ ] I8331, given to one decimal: -1.7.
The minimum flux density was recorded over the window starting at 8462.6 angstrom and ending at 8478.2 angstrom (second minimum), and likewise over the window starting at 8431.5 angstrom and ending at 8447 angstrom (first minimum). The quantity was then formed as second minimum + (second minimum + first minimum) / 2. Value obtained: 16.4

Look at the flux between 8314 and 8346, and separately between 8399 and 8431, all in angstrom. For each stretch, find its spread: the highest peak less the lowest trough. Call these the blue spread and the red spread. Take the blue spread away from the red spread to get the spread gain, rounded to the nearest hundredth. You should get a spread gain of 0.52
